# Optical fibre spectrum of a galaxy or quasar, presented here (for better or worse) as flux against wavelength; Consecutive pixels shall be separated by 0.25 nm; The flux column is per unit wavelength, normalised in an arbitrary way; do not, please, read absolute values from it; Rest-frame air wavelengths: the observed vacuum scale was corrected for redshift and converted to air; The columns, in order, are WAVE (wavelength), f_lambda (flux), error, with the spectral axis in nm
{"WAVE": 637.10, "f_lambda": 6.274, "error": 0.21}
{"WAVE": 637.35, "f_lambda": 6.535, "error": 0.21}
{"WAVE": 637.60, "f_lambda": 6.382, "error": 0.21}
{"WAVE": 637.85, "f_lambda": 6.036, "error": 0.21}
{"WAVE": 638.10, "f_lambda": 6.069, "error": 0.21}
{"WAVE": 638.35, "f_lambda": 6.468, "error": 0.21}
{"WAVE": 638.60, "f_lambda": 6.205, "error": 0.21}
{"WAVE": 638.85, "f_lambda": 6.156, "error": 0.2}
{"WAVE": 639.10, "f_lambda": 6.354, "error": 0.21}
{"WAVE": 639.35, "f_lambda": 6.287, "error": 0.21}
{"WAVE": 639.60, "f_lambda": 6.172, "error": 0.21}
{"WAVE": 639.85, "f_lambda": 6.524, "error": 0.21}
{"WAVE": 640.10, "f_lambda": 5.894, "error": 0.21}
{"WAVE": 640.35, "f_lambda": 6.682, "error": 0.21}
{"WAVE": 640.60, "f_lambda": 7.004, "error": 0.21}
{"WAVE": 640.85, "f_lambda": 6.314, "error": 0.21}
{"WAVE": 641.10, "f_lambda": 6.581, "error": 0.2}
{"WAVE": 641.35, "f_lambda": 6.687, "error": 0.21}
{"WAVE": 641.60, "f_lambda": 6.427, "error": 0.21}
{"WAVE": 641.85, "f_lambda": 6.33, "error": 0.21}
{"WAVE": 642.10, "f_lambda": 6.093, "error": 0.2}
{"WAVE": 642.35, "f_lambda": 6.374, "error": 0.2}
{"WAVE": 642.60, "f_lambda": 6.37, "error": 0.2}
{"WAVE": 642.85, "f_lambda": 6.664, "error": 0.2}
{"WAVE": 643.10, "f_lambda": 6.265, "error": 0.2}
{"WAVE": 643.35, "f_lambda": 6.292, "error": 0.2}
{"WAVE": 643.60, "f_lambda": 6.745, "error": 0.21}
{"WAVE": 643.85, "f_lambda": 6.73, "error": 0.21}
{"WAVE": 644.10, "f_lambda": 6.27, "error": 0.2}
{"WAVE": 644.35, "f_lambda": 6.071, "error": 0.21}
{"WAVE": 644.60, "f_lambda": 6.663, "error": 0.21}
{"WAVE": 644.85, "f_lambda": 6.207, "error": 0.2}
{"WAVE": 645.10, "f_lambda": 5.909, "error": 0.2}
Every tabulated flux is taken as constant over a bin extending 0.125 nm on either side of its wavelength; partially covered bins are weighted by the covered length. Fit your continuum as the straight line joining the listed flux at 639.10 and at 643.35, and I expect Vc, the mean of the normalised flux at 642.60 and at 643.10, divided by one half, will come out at 2.01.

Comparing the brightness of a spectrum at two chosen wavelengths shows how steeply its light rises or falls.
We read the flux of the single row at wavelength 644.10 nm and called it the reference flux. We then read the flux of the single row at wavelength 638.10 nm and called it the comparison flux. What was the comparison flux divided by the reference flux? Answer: 0.97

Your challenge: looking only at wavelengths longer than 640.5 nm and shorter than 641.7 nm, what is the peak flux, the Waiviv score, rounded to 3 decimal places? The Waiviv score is 7.004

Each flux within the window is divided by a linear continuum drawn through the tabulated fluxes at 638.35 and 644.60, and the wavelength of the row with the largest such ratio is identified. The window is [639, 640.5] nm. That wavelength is 640.35 nm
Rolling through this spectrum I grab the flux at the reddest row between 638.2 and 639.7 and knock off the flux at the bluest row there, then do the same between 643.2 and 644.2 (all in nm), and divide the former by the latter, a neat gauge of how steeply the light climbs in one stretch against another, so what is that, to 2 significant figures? 13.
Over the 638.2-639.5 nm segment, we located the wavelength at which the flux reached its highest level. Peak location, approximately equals 638.35 nm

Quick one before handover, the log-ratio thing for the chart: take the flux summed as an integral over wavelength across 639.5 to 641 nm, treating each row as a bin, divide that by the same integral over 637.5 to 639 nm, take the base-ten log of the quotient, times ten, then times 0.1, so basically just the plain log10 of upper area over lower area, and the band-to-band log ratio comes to 0.015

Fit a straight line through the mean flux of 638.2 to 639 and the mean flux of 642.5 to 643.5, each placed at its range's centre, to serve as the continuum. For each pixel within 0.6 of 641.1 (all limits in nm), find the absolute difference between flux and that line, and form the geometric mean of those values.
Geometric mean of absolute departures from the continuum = 0.15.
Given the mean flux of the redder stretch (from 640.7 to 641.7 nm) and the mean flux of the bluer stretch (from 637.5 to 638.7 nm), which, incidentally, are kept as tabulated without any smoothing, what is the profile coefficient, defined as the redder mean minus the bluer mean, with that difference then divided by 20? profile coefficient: 0.014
